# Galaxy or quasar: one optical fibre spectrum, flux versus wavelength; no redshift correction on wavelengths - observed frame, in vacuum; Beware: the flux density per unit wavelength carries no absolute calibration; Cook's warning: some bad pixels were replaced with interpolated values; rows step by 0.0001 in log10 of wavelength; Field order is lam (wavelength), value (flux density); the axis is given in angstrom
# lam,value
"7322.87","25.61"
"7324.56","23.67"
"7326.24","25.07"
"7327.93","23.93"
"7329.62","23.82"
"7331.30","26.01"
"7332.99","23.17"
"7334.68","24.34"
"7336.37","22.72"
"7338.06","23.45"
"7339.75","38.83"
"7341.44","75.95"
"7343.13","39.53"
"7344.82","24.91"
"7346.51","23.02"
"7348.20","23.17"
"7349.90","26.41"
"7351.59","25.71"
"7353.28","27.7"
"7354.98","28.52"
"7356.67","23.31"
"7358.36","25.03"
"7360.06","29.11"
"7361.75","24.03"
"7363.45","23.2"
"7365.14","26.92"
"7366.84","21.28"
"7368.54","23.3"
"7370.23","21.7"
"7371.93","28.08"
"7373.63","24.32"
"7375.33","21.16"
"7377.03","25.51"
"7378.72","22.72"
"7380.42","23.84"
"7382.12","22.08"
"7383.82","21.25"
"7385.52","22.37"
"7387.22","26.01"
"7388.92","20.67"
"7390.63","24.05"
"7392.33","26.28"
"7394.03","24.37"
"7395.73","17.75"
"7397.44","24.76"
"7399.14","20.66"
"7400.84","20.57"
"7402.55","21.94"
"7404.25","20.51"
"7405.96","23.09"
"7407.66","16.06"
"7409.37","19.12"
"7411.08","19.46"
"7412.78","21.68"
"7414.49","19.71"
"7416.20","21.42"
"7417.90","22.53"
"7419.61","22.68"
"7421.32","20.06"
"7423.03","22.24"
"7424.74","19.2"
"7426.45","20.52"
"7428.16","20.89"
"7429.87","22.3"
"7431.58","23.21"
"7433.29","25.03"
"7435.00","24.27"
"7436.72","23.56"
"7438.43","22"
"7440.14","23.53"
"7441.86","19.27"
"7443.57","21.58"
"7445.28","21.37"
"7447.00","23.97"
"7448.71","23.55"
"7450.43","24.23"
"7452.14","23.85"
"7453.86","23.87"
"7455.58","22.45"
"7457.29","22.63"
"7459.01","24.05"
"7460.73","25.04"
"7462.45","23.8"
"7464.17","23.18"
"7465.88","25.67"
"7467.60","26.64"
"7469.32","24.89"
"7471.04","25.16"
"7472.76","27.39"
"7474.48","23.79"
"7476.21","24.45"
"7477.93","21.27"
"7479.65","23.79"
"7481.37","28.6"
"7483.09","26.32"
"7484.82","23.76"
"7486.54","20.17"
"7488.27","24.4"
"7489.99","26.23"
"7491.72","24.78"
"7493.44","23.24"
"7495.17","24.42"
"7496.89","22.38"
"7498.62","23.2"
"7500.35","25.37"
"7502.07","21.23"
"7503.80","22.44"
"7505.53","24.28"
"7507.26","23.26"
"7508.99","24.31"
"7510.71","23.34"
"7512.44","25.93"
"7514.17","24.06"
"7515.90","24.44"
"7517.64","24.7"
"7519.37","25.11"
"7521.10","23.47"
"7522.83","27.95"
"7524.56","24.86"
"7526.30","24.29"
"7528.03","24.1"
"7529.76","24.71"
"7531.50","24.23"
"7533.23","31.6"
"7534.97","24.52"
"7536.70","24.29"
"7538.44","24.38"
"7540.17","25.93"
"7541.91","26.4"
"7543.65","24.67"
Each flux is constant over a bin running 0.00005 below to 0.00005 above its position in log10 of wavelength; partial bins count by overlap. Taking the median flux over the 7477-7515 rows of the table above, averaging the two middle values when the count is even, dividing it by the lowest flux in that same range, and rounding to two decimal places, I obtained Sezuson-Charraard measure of 1.19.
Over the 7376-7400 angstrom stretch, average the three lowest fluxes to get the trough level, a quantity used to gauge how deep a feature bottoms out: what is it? 19.7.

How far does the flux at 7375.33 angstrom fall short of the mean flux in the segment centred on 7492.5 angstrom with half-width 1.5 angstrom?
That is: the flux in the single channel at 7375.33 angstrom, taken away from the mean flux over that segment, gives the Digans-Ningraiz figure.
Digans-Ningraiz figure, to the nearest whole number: 3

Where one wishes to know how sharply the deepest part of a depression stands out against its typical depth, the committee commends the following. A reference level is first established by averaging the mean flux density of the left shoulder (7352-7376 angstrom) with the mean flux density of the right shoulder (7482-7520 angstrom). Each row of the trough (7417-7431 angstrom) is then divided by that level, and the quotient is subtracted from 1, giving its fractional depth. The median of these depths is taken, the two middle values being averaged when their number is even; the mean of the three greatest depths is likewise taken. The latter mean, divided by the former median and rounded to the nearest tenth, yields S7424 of 1.6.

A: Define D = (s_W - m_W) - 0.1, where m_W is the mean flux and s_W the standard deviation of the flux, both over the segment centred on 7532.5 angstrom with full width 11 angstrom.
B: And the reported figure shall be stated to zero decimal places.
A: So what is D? -23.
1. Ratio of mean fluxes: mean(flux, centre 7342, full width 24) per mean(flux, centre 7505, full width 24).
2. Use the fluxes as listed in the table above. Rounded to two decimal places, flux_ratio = 1.28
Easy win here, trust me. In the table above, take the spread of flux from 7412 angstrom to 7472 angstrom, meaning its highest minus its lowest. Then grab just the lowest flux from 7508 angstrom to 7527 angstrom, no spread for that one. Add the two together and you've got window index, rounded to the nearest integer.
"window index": 31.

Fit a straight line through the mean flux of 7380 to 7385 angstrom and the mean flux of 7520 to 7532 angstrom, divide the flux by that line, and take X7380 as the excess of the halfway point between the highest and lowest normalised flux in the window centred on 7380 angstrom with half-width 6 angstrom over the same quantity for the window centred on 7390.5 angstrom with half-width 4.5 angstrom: 0.00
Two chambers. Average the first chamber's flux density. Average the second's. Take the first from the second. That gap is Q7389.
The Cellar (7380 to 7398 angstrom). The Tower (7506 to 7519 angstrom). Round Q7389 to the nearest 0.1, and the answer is 1.3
